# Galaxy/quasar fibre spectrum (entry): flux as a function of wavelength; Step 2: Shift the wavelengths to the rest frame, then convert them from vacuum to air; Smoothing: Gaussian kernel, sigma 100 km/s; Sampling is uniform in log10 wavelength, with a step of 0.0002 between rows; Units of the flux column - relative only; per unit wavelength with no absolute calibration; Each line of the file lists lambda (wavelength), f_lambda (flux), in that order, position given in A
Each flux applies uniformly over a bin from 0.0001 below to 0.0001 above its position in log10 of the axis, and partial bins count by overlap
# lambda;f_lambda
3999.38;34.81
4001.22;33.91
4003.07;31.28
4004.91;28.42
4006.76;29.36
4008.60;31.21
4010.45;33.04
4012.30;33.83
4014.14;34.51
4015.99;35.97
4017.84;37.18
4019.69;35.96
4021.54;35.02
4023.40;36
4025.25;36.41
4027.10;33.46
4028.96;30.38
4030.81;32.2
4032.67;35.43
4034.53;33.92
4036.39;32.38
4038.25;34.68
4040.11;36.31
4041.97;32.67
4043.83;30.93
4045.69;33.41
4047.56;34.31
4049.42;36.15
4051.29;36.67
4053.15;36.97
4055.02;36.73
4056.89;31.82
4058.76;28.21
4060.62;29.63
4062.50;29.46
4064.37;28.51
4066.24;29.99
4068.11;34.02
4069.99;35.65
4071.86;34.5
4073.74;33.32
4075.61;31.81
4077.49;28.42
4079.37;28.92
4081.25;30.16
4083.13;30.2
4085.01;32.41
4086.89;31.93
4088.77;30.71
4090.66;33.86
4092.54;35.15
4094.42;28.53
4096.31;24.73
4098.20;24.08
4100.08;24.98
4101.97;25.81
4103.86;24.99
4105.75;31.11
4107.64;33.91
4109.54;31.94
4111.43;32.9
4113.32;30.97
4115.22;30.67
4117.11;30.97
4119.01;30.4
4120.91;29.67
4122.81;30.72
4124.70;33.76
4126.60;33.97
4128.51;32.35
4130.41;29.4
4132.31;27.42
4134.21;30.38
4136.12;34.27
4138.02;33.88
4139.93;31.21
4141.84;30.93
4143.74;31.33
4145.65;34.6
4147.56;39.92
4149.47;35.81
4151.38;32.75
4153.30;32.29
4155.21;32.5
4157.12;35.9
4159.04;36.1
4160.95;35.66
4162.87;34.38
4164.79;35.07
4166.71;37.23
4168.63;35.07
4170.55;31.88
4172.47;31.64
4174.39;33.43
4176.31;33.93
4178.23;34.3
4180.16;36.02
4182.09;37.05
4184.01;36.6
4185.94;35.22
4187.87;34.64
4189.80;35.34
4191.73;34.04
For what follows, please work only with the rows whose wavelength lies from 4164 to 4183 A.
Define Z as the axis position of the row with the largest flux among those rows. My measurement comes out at 4166.71 A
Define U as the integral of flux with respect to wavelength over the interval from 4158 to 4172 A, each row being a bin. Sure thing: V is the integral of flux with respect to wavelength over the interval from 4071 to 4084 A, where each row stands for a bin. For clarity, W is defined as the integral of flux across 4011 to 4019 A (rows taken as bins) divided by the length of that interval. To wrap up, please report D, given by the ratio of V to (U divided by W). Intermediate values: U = 489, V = 403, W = 35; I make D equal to 29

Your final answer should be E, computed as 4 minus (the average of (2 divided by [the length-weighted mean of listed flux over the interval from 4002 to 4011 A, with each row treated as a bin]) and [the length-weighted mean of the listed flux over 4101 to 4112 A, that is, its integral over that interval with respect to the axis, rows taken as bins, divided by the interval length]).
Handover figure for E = -11.0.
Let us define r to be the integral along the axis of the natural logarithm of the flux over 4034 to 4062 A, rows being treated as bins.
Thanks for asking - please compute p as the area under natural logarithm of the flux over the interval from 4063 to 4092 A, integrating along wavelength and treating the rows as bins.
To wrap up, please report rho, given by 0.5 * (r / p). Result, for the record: 0.49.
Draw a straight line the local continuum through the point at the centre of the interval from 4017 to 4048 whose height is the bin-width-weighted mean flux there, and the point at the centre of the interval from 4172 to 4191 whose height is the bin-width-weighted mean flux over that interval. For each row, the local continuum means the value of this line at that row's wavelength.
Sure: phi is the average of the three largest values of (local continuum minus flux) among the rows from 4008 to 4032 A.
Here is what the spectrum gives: 3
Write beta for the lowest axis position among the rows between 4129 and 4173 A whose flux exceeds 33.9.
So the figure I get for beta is 4136.12 A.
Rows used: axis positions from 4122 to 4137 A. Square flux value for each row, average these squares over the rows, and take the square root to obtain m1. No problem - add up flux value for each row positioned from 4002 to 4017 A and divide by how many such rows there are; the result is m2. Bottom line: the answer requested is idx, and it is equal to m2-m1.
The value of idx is 0.6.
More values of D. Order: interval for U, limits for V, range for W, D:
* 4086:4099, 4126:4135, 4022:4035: 24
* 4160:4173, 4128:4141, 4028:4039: 30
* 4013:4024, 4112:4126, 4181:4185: 41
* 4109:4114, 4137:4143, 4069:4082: 38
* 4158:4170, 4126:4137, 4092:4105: 22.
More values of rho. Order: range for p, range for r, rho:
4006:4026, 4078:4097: 0.46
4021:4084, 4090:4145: 0.43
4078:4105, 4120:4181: 1.18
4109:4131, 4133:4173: 0.93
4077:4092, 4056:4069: 0.43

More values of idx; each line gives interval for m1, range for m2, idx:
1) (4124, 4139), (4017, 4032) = 2.6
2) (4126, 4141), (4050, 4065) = 0.6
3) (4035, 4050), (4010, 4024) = 1.3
